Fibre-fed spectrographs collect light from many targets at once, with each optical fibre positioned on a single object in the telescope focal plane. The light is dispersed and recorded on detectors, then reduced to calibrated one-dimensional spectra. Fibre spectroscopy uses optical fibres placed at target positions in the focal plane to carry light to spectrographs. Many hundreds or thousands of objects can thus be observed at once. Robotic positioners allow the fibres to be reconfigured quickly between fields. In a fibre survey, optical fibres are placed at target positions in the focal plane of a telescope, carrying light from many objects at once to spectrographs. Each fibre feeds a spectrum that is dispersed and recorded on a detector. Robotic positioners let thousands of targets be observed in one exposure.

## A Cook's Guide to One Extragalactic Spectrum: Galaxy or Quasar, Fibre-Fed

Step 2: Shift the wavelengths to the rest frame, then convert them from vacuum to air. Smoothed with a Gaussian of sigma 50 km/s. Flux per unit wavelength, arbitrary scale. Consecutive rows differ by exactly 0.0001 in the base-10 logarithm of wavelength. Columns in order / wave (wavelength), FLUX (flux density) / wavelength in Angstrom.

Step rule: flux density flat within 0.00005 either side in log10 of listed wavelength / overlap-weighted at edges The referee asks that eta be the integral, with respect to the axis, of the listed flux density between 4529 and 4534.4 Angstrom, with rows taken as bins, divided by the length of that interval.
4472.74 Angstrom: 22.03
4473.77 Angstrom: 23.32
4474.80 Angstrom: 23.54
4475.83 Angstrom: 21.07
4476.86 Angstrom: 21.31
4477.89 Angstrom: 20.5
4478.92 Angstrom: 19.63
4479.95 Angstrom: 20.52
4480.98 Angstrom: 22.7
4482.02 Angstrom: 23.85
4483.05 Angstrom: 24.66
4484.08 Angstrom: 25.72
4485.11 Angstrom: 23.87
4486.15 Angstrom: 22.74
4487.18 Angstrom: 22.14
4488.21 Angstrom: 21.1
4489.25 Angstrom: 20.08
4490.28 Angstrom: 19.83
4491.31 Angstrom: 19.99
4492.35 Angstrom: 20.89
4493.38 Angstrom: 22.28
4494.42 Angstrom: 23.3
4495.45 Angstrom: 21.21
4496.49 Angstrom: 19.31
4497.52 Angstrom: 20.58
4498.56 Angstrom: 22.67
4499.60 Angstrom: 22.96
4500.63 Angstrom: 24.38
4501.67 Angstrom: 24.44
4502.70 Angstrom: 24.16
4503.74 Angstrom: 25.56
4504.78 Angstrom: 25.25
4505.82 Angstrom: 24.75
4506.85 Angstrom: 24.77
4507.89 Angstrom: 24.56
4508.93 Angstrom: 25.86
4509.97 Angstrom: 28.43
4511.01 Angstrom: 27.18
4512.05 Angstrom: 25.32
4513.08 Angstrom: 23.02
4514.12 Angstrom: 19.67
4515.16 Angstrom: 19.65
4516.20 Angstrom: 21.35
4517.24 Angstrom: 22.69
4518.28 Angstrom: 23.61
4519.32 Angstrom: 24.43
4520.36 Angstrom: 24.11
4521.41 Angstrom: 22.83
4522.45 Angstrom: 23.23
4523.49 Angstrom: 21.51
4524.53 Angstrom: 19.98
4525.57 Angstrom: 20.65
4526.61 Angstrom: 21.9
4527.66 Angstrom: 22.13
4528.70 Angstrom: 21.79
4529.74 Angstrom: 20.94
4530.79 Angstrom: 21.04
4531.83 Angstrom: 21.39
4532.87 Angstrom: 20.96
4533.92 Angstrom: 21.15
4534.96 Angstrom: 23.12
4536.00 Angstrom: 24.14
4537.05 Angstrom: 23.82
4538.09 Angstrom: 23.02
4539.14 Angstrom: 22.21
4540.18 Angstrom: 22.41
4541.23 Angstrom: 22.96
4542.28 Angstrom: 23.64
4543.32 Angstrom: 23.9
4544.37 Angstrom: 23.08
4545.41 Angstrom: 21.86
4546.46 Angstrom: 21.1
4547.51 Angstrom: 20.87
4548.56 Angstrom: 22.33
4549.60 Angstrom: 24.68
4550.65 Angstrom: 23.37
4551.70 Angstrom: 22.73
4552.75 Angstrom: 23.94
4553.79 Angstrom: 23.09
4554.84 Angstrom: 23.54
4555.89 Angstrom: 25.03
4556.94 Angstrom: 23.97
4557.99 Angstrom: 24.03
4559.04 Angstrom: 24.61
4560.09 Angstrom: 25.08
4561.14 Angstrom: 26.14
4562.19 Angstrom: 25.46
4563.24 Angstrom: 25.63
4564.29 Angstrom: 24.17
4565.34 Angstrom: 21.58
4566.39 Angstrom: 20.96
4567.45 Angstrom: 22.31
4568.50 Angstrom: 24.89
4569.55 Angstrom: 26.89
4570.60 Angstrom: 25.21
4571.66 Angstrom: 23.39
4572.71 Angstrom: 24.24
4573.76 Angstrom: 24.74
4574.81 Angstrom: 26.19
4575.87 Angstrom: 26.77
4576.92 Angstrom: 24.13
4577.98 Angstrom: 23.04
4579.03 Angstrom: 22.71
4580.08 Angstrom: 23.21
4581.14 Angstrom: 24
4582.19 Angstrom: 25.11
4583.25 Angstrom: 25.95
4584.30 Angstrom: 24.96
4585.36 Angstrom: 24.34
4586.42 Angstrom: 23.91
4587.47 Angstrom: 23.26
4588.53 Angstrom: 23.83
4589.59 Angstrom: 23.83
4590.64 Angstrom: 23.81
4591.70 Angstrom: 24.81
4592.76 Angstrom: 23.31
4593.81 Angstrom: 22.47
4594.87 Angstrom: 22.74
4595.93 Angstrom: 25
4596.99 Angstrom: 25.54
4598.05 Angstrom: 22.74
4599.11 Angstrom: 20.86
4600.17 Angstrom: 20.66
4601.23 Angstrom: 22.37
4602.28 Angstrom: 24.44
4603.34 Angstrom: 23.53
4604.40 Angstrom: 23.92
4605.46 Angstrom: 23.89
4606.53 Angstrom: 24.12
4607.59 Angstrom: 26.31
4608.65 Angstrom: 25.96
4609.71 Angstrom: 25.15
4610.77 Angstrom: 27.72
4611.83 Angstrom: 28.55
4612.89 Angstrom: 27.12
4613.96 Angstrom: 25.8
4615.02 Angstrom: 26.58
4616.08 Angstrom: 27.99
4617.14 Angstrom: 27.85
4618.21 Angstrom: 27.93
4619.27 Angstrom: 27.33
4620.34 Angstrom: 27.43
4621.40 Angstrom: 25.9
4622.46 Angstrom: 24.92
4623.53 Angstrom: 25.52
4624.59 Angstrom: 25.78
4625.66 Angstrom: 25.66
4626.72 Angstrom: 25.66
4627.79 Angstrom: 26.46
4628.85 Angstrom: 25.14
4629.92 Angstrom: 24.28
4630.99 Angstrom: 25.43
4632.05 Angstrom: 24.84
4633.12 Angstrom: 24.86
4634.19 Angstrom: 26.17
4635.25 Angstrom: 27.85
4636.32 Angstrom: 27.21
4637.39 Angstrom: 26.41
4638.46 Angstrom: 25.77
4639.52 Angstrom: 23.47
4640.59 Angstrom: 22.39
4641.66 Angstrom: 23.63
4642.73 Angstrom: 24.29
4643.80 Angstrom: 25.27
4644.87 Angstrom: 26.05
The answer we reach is 21.1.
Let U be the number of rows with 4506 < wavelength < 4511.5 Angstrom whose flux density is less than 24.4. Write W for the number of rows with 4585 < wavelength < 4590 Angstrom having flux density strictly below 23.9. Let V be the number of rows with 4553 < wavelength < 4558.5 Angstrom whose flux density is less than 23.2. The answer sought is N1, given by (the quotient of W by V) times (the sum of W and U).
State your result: 9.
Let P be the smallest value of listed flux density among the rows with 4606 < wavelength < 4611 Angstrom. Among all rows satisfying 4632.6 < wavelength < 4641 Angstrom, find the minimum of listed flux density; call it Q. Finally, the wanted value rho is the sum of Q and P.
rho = 47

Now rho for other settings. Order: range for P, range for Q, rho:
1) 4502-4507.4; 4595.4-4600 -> 45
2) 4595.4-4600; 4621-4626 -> 46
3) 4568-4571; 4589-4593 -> 48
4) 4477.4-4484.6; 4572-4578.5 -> 43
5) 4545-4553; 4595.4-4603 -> 42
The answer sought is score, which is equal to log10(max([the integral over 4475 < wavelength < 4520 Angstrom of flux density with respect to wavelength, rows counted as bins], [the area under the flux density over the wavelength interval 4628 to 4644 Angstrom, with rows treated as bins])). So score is 3.0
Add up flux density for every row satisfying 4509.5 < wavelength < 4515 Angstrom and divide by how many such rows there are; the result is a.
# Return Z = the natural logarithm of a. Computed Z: 3.21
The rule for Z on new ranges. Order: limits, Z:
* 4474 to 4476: 3.10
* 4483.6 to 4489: 3.14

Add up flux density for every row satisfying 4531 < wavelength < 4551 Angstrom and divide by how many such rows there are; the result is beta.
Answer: 22.6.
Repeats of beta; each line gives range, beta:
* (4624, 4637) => 25.8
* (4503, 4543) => 23.0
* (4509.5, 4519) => 23.4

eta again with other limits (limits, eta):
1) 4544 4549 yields 21.8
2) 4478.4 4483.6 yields 22.3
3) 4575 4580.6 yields 24.1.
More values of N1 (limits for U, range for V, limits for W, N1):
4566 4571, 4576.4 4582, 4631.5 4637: 0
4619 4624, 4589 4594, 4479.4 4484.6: 9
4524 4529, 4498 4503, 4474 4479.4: 25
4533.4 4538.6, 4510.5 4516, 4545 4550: 12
